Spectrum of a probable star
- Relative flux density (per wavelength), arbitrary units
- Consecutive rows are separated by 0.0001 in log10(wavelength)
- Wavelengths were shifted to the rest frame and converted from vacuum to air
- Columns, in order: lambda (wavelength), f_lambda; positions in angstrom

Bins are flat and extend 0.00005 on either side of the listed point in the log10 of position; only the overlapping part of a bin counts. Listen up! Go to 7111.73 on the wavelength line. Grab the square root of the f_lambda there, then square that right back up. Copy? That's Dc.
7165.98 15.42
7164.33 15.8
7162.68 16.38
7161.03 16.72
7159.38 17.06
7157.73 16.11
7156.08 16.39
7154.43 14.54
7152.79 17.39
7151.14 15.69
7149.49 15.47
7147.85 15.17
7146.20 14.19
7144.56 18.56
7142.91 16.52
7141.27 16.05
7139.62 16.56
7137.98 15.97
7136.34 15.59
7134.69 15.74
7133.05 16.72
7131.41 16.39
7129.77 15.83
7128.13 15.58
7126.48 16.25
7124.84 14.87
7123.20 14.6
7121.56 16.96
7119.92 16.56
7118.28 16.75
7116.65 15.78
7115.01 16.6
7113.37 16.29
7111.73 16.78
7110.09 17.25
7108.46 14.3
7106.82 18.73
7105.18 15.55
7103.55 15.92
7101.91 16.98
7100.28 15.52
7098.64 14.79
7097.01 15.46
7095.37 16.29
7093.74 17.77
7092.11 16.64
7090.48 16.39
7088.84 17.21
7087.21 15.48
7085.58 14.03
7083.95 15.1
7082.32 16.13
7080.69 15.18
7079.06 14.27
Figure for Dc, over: 16.8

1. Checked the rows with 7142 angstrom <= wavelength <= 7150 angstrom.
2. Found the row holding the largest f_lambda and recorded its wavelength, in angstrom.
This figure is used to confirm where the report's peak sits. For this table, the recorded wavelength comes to 7144.56 angstrom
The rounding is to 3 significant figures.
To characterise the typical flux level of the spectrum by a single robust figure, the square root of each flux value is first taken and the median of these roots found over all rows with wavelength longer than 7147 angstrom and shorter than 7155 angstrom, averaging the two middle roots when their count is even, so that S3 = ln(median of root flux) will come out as 1.37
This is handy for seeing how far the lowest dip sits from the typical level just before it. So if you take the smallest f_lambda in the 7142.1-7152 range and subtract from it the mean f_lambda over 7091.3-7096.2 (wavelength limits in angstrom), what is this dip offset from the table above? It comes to -2.7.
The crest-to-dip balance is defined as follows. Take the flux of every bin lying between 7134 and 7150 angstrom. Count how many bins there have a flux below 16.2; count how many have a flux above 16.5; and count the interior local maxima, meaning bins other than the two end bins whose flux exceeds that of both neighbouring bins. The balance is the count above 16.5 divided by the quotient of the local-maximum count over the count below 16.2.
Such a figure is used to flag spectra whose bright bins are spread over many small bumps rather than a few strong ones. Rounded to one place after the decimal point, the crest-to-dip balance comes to 10.5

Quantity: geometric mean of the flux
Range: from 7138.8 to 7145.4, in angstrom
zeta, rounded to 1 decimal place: 16.9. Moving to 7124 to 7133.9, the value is 15.9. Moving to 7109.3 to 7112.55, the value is 17.0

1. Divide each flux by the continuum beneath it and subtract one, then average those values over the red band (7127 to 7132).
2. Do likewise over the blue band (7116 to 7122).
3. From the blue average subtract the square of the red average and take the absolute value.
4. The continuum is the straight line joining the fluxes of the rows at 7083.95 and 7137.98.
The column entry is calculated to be 0.054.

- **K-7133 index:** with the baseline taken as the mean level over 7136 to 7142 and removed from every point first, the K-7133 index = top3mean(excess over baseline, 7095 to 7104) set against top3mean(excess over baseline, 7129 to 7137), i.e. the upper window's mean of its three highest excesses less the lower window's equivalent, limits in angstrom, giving -0.1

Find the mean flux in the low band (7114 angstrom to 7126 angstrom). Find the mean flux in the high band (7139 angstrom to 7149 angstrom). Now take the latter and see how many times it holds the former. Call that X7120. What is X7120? 1.01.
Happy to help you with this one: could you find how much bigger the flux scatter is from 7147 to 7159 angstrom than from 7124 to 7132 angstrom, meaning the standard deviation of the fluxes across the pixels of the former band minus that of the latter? 0.3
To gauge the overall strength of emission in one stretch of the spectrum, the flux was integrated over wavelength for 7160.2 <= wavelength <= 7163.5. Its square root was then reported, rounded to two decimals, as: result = 7.39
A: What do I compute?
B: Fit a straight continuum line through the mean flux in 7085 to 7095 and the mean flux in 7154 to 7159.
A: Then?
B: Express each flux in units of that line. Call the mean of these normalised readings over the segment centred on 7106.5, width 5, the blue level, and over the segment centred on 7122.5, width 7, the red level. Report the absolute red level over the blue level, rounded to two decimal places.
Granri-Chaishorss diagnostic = 0.98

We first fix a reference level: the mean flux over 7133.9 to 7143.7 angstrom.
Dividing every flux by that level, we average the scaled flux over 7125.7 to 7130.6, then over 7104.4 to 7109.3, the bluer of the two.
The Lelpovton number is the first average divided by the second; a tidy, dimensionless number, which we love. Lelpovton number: 0.98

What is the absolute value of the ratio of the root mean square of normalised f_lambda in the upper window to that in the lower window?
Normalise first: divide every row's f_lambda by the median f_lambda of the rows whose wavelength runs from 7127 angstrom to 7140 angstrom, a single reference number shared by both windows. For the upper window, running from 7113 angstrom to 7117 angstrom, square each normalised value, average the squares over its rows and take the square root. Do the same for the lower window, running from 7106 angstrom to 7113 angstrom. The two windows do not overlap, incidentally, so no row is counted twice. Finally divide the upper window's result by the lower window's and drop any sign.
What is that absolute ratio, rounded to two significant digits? 0.96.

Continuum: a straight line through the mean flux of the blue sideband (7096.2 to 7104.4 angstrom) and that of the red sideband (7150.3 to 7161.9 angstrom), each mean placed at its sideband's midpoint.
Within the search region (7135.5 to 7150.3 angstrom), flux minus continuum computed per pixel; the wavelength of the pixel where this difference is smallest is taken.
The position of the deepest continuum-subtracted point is 7146.20 angstrom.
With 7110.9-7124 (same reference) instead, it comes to 7123.20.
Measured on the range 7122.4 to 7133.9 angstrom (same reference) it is 7123.20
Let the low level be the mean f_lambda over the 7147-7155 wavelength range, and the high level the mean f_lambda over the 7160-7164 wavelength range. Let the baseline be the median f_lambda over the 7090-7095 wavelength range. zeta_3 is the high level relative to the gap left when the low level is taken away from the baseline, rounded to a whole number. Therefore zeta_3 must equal 17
